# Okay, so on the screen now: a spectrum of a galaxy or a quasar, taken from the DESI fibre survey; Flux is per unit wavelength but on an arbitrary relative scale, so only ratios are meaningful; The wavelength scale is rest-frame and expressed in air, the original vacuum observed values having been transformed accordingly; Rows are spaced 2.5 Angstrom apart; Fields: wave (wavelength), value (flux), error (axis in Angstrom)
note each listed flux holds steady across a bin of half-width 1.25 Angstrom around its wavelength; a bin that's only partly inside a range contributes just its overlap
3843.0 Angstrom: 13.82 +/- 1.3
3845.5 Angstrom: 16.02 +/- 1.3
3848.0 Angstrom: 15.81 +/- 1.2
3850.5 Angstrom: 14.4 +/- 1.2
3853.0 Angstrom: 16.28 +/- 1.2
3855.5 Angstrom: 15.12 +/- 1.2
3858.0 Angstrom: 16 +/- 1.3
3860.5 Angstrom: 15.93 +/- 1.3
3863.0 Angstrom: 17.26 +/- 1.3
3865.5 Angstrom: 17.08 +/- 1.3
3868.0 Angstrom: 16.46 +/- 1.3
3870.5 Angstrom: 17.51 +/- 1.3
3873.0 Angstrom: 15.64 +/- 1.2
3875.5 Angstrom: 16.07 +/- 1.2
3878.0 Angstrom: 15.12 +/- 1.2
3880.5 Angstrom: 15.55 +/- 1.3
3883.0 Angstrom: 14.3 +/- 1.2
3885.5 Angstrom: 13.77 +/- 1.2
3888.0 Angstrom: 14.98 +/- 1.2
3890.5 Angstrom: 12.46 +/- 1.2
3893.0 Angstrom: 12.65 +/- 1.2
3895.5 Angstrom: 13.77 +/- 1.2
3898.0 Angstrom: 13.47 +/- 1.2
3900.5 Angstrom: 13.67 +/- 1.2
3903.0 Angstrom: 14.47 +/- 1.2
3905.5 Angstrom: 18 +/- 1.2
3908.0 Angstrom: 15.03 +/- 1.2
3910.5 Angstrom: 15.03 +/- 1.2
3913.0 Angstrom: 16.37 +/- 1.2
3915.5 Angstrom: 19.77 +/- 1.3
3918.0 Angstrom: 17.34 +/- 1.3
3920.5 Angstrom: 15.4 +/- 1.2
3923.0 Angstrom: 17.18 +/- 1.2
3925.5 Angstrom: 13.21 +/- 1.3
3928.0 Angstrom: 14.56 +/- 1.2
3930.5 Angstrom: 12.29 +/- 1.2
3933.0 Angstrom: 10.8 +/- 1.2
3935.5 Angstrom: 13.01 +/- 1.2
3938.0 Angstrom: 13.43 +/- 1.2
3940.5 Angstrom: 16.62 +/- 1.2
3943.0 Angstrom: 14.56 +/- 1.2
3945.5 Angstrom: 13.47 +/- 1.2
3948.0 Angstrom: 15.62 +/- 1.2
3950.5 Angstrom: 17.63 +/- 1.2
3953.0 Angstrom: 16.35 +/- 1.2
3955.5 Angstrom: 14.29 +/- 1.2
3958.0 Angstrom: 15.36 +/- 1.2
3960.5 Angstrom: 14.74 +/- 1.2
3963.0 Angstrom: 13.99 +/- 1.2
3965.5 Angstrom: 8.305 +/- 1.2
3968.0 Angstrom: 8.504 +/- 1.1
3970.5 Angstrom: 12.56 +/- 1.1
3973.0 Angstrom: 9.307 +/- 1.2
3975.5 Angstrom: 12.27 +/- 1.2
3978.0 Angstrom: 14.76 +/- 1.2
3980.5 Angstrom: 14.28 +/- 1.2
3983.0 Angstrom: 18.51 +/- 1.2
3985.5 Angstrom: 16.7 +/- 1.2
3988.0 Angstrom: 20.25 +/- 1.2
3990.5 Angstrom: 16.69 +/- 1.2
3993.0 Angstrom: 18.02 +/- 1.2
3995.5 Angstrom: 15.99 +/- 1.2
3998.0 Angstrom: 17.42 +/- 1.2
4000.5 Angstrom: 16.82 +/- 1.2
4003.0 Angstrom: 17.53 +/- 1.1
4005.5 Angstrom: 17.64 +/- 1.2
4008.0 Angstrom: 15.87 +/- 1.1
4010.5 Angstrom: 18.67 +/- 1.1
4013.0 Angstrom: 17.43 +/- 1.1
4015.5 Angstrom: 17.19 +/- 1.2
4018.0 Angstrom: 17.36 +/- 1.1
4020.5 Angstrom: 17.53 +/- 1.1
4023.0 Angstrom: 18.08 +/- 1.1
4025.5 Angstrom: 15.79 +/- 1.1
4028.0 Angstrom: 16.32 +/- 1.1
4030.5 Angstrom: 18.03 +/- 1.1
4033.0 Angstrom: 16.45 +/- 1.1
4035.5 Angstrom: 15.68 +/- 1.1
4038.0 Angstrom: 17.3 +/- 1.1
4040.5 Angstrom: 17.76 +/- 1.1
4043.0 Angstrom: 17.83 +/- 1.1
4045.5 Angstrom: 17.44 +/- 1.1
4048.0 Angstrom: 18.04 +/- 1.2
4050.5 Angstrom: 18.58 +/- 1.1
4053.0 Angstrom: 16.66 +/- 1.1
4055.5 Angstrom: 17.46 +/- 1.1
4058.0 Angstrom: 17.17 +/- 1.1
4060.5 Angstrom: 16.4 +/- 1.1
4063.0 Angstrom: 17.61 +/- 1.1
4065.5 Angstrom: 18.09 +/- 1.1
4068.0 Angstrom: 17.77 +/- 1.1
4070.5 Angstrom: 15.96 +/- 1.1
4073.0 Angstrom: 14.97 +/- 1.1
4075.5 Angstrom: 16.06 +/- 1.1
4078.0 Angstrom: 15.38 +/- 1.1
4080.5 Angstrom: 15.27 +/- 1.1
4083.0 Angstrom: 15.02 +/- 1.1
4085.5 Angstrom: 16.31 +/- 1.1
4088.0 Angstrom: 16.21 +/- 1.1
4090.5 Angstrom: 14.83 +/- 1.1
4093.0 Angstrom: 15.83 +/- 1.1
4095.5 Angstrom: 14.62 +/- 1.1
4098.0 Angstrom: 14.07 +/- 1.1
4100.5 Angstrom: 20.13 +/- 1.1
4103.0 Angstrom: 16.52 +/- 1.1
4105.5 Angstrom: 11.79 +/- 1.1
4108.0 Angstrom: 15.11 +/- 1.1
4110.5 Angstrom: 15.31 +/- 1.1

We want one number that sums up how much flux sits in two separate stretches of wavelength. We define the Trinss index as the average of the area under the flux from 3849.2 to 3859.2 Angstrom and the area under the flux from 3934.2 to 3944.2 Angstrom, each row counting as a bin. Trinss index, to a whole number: 149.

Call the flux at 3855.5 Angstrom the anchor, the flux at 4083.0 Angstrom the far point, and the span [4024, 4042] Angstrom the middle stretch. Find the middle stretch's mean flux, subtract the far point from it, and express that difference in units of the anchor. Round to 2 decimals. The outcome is 0.12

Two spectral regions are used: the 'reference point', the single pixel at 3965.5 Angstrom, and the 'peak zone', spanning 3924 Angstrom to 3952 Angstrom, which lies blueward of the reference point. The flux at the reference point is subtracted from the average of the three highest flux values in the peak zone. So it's 8.3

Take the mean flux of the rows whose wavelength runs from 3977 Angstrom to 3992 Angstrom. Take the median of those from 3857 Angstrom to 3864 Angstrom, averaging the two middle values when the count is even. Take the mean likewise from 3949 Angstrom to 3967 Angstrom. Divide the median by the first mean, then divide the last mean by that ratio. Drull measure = 15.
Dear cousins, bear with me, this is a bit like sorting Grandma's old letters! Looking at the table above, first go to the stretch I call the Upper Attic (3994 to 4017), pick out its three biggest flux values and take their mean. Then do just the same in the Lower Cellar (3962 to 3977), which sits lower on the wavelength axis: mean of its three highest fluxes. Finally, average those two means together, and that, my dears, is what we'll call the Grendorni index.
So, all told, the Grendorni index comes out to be 15.4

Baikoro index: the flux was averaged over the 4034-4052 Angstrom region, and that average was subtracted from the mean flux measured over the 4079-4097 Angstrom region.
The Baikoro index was -2.1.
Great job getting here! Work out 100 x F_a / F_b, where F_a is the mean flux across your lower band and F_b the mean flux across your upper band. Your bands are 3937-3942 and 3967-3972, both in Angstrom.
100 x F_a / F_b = 142.7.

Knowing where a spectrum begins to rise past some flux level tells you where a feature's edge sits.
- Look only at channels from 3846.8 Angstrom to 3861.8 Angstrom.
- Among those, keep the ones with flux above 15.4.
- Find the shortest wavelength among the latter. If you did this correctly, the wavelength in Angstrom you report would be 3848.0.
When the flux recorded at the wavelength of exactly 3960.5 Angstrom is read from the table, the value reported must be 14.74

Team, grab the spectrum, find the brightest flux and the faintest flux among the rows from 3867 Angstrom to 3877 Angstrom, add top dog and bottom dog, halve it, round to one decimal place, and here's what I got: 16.6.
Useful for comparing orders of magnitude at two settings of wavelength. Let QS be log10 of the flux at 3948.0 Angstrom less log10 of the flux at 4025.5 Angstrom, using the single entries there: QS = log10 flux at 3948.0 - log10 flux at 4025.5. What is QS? 0.00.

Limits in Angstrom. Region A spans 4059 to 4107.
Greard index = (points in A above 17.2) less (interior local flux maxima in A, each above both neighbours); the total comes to -1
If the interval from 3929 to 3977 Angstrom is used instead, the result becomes -3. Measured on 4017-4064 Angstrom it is 7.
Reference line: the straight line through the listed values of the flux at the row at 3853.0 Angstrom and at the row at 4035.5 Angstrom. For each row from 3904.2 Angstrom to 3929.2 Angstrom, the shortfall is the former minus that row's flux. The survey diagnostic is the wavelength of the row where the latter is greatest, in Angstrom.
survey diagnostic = 3925.5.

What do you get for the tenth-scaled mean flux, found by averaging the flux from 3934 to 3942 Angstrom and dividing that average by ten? 1.4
